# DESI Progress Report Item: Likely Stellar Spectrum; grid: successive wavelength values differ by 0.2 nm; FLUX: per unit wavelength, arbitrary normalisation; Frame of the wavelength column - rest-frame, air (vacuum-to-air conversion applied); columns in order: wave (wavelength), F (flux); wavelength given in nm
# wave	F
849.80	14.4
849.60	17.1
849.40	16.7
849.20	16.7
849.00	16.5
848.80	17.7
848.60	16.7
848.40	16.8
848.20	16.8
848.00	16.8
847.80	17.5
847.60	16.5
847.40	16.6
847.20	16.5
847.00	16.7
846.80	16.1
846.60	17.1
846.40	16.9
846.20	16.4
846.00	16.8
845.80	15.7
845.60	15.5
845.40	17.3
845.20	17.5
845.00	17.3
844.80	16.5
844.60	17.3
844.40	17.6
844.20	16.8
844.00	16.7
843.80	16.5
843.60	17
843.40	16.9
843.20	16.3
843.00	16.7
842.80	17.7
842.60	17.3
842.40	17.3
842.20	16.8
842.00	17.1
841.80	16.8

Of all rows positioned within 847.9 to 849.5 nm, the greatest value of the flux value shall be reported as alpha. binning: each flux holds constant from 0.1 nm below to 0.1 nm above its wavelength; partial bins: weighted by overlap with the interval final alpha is 17.7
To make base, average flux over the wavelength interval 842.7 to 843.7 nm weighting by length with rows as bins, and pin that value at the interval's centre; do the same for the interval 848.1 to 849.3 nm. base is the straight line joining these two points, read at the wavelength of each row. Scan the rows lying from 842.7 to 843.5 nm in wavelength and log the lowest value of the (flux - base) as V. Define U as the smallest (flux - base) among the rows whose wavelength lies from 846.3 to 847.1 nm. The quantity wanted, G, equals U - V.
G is -0.2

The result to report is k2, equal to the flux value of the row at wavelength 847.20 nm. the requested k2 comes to 16.5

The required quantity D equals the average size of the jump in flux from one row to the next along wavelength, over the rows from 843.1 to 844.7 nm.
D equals 0.37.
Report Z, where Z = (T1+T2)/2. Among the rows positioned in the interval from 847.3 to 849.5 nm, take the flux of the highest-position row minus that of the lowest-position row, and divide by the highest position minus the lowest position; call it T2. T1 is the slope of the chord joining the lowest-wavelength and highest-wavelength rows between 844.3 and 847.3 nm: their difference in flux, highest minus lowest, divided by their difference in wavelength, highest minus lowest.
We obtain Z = -0.2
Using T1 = -0.4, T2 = 0.05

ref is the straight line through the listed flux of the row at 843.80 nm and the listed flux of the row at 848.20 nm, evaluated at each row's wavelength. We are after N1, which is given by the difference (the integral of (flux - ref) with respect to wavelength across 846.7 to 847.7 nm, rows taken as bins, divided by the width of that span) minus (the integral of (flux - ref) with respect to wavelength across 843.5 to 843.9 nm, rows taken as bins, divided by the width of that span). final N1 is -0.51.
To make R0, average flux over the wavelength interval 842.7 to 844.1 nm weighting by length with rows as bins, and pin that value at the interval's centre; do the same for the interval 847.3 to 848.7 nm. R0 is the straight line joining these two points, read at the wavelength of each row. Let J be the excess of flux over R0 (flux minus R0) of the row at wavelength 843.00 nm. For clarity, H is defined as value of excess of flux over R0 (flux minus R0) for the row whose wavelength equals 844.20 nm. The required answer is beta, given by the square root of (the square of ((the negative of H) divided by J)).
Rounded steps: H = 0.0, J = -0.1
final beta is 0.2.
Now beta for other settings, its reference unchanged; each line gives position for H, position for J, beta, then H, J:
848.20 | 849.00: 0.0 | 0.0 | -0.3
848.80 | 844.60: 1.9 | 0.9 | 0.5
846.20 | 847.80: 0.6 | -0.4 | 0.7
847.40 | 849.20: 2.0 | -0.2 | -0.1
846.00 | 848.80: 0.0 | 0.0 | 0.9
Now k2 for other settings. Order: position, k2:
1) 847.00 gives 16.7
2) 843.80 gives 16.5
